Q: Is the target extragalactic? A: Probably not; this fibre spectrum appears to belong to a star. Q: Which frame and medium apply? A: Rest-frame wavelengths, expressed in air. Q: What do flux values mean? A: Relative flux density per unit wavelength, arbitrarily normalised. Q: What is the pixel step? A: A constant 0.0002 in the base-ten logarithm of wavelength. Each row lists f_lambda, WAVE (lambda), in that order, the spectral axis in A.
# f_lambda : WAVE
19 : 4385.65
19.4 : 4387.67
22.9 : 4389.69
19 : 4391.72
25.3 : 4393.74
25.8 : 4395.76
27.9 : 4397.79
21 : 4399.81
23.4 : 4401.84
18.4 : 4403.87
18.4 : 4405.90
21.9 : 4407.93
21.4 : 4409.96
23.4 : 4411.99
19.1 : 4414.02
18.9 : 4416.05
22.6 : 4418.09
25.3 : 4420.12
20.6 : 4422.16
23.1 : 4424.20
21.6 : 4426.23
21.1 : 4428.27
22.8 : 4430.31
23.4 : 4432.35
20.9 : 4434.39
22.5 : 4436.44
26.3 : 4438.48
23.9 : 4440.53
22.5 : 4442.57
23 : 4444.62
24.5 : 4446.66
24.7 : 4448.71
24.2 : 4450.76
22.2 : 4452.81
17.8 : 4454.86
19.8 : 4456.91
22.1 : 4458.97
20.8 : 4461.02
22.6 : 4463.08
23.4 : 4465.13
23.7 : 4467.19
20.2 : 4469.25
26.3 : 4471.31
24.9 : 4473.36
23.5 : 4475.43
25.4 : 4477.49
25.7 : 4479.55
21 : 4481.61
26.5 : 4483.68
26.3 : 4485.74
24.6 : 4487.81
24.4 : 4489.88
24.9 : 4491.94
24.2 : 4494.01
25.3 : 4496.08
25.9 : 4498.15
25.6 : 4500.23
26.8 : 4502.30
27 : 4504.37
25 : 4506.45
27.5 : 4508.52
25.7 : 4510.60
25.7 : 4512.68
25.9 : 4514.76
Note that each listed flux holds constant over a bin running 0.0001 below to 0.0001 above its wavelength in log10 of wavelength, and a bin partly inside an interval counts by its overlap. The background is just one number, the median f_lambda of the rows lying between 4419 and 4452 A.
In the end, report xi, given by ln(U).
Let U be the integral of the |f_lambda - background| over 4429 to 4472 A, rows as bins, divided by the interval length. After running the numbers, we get 0.43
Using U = 1.53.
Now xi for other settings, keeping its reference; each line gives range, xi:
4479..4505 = 0.91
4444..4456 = 0.59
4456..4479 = 0.53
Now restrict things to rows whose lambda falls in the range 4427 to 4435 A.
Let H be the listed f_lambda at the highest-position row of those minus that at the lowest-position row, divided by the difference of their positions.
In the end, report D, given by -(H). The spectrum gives 0.03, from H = -0.03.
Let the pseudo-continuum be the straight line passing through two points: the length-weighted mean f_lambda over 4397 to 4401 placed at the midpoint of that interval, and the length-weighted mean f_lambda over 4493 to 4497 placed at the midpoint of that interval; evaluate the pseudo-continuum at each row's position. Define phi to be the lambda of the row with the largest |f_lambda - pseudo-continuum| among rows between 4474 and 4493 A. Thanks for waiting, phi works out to 4481.61 A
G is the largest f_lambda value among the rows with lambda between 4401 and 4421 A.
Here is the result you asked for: 25.3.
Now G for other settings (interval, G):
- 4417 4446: 26.3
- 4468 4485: 26.5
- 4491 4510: 27.5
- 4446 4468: 24.7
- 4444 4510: 27.5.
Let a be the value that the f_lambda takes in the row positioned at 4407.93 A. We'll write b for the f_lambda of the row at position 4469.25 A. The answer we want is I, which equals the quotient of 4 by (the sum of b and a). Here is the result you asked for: 0.095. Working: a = 21.9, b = 20.2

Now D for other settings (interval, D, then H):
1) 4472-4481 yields -0.13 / 0.13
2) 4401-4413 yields 0.00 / 0.00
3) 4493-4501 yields -0.23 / 0.23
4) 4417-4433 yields -0.06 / 0.06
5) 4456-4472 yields -0.45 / 0.45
